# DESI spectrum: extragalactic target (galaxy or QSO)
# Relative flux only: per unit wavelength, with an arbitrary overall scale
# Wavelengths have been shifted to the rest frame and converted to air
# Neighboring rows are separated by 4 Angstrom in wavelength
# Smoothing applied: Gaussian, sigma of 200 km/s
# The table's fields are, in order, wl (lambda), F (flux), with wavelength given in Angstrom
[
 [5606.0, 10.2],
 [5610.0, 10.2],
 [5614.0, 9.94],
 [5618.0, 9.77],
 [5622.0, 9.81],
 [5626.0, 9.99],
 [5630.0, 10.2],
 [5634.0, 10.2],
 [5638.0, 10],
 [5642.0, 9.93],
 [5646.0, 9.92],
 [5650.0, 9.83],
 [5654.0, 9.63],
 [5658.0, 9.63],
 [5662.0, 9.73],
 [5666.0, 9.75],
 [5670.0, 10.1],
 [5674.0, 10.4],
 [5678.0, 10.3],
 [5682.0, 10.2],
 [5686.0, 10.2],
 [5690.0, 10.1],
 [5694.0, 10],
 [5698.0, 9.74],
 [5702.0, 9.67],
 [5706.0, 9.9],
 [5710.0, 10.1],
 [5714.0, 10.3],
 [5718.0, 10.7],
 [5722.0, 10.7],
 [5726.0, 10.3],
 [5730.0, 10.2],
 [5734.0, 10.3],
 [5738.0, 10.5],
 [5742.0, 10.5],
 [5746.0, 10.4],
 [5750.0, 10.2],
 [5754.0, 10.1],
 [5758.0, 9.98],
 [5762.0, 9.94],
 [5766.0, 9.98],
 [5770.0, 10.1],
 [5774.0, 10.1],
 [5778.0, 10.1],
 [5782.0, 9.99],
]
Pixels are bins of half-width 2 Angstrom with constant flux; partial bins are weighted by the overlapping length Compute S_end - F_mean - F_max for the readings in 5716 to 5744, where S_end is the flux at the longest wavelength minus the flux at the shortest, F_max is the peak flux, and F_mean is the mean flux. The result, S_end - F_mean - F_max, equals -21.4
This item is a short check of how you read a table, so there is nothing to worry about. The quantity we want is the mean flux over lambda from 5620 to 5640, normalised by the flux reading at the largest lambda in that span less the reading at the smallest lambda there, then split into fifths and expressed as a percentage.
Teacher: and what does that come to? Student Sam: 1057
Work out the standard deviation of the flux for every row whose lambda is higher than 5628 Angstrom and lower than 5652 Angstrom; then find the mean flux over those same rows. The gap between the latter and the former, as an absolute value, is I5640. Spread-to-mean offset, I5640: 9.9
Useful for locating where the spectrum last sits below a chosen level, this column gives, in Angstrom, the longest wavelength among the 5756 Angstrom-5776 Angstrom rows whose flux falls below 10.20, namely 5774.0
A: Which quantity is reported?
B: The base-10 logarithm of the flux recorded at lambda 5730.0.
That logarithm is 1.01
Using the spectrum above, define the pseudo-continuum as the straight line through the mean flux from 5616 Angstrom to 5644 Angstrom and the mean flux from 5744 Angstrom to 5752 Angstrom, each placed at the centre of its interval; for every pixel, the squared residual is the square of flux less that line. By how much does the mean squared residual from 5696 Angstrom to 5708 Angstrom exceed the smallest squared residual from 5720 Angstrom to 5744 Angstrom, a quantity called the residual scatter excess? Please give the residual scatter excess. 0.173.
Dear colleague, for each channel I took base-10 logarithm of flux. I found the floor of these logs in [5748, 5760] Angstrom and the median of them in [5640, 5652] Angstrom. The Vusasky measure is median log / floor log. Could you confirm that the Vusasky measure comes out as 1.00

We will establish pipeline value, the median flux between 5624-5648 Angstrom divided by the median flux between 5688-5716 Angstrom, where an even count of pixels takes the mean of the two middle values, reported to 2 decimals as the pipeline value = 1.00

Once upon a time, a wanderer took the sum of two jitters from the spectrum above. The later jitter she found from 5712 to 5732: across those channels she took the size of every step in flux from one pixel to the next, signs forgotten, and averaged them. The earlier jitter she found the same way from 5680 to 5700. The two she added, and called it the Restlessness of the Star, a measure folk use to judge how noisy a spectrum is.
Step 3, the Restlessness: 0.34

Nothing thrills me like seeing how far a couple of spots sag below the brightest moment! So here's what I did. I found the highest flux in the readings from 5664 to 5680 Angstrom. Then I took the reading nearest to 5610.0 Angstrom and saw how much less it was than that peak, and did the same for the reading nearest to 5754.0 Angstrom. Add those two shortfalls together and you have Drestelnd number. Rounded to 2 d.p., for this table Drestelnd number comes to 0.50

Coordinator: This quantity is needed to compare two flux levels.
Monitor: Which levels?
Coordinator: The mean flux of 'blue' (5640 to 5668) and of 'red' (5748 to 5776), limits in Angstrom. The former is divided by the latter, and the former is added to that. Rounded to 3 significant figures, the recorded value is 10.7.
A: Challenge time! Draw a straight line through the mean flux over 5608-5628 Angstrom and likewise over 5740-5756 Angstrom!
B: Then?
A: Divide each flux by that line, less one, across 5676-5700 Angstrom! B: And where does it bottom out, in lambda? 5698.0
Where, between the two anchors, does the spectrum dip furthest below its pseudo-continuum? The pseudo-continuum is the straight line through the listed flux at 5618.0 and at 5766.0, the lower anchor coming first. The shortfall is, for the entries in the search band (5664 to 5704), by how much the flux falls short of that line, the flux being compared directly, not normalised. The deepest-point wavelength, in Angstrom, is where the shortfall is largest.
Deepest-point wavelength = 5702.0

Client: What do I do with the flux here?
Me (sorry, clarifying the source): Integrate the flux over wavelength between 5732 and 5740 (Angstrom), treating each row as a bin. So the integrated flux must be 83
